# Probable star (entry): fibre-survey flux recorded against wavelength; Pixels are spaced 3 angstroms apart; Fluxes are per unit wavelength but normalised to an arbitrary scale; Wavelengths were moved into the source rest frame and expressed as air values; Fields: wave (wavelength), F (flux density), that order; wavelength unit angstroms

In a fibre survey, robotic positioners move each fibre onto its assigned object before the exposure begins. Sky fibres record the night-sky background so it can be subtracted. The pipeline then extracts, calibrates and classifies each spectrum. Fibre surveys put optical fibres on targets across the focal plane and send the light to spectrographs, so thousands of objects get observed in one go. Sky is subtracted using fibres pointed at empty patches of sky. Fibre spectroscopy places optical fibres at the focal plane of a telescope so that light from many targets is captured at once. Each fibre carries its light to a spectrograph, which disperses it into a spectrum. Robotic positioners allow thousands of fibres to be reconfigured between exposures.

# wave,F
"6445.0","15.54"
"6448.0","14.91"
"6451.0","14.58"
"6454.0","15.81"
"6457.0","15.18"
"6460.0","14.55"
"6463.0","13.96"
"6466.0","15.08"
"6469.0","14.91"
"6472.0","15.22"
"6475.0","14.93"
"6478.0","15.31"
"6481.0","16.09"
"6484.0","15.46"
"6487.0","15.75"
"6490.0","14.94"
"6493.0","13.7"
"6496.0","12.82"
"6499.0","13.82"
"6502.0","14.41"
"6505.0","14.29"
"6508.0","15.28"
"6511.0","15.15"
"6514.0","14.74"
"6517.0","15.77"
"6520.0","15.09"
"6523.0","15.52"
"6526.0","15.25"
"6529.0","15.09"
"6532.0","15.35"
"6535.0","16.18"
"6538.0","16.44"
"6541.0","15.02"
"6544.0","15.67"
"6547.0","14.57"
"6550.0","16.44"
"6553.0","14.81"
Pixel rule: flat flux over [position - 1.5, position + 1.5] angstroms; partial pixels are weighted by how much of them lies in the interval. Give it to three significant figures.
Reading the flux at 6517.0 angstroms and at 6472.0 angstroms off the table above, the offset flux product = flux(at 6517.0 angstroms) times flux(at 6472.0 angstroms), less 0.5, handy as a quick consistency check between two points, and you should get 240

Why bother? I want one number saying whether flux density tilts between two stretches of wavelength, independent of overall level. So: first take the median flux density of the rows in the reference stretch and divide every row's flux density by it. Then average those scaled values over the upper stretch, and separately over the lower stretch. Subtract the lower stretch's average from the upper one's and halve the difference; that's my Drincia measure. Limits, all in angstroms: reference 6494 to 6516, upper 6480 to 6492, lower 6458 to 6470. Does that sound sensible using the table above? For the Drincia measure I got 0.03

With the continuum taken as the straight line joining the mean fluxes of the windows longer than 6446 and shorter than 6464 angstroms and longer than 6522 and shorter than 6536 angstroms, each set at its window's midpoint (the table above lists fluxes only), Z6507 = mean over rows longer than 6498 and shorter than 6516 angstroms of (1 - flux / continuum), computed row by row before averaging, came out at 0.04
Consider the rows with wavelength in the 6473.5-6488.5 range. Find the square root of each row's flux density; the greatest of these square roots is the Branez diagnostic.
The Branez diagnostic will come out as 4.01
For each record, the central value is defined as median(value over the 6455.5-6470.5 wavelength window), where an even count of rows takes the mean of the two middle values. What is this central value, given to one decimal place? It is 14.9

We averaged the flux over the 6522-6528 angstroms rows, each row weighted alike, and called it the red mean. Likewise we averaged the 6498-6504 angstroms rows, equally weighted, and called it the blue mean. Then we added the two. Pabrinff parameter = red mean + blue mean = 29.5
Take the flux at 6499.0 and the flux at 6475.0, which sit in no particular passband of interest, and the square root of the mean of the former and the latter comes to 3.79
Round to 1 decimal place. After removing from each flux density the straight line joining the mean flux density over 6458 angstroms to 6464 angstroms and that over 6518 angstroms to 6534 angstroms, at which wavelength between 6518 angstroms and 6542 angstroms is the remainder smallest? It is 6541.0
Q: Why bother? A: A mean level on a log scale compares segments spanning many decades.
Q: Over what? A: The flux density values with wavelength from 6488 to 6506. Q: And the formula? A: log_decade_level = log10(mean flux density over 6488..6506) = 1.15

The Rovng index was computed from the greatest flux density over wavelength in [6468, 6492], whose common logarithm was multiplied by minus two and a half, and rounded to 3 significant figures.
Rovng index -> -3.02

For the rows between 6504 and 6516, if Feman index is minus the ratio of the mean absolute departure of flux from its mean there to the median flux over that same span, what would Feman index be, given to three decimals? -0.023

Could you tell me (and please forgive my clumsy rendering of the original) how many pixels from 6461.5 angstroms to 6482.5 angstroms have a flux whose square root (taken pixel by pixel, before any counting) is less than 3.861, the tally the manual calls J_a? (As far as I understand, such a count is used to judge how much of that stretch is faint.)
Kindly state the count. 1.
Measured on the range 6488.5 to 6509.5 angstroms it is 5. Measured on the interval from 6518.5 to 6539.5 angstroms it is 0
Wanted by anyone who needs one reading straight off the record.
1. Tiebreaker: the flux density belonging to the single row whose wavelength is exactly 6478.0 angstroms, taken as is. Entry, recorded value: 15.31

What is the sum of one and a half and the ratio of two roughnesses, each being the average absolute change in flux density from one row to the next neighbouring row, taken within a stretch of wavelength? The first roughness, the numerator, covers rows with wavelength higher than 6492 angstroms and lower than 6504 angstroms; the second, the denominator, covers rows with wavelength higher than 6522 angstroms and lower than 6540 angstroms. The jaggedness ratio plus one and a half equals 3.8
